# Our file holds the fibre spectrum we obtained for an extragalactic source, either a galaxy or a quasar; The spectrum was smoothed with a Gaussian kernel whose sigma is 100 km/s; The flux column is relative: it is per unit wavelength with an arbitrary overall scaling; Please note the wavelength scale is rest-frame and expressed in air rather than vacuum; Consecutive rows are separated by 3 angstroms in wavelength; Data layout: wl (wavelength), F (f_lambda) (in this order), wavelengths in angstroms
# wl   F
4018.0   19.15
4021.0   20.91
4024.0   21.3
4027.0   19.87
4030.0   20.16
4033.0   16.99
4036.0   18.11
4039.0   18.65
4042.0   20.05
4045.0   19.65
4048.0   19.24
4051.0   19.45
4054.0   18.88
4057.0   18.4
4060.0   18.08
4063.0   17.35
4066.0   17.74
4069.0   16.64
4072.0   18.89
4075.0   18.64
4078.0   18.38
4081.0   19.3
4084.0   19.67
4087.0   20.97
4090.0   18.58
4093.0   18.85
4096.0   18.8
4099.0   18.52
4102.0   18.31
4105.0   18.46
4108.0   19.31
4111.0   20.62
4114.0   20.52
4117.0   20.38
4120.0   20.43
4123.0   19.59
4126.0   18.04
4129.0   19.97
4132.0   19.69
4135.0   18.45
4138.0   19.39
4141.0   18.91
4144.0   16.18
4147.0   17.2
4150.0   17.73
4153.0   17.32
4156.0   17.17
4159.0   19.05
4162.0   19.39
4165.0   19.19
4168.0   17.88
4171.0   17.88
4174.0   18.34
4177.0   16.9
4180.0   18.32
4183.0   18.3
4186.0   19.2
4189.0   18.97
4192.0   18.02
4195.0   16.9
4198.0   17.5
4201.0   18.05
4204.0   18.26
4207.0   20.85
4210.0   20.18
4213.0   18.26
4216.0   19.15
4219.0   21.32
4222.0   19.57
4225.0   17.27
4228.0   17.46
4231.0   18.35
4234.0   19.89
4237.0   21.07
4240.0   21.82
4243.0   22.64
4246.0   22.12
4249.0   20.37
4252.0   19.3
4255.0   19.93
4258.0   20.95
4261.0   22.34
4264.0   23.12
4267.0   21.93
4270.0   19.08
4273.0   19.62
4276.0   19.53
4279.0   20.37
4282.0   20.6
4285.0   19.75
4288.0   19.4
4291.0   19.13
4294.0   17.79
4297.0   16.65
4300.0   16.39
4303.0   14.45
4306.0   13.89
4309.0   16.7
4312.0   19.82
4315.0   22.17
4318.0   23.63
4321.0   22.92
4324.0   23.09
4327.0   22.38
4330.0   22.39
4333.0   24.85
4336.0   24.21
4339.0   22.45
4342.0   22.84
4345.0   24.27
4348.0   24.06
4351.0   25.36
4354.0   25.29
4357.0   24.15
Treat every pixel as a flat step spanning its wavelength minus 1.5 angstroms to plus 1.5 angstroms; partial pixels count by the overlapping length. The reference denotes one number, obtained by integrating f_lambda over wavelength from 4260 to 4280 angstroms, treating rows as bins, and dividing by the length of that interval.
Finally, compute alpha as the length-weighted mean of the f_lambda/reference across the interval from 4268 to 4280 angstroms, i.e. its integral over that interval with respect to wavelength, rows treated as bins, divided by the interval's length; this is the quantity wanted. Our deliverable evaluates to 0.95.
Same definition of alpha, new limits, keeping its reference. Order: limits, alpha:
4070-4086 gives 0.91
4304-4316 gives 0.86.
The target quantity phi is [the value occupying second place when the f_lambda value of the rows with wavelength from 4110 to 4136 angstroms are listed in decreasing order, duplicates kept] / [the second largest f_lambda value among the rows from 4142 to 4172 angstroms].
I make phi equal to 1.07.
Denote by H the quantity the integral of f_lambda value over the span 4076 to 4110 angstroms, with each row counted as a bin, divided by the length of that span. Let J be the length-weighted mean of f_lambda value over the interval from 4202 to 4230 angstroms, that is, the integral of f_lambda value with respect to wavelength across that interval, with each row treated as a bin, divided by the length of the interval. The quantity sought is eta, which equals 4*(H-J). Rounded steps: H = 19.0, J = 19.1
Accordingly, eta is -0.3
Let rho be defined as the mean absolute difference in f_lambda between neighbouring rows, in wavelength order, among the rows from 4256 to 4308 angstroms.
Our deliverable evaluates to 0.91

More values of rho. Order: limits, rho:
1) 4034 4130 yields 0.71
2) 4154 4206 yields 0.73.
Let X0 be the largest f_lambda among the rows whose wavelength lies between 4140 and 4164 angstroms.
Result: 19.39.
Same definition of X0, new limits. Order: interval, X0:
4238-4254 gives 22.64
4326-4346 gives 24.85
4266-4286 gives 21.93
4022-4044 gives 21.3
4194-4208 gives 20.85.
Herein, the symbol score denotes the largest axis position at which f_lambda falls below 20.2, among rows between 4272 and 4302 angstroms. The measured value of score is 4300.0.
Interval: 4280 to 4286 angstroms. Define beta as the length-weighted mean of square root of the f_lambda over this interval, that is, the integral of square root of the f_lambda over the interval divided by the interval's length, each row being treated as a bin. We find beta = 4.50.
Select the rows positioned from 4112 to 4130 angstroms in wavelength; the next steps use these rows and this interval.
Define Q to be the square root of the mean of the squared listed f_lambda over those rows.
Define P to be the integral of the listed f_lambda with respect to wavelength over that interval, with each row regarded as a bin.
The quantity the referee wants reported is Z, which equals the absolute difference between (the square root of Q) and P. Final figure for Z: 353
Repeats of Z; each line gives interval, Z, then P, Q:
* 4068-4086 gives 332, 337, 18.6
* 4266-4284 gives 358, 362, 20.2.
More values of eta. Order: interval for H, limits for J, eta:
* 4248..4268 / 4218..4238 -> 7.8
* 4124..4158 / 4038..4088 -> -2.3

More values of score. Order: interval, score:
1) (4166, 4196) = 4195.0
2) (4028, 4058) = 4057.0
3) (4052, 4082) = 4081.0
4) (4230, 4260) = 4255.0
